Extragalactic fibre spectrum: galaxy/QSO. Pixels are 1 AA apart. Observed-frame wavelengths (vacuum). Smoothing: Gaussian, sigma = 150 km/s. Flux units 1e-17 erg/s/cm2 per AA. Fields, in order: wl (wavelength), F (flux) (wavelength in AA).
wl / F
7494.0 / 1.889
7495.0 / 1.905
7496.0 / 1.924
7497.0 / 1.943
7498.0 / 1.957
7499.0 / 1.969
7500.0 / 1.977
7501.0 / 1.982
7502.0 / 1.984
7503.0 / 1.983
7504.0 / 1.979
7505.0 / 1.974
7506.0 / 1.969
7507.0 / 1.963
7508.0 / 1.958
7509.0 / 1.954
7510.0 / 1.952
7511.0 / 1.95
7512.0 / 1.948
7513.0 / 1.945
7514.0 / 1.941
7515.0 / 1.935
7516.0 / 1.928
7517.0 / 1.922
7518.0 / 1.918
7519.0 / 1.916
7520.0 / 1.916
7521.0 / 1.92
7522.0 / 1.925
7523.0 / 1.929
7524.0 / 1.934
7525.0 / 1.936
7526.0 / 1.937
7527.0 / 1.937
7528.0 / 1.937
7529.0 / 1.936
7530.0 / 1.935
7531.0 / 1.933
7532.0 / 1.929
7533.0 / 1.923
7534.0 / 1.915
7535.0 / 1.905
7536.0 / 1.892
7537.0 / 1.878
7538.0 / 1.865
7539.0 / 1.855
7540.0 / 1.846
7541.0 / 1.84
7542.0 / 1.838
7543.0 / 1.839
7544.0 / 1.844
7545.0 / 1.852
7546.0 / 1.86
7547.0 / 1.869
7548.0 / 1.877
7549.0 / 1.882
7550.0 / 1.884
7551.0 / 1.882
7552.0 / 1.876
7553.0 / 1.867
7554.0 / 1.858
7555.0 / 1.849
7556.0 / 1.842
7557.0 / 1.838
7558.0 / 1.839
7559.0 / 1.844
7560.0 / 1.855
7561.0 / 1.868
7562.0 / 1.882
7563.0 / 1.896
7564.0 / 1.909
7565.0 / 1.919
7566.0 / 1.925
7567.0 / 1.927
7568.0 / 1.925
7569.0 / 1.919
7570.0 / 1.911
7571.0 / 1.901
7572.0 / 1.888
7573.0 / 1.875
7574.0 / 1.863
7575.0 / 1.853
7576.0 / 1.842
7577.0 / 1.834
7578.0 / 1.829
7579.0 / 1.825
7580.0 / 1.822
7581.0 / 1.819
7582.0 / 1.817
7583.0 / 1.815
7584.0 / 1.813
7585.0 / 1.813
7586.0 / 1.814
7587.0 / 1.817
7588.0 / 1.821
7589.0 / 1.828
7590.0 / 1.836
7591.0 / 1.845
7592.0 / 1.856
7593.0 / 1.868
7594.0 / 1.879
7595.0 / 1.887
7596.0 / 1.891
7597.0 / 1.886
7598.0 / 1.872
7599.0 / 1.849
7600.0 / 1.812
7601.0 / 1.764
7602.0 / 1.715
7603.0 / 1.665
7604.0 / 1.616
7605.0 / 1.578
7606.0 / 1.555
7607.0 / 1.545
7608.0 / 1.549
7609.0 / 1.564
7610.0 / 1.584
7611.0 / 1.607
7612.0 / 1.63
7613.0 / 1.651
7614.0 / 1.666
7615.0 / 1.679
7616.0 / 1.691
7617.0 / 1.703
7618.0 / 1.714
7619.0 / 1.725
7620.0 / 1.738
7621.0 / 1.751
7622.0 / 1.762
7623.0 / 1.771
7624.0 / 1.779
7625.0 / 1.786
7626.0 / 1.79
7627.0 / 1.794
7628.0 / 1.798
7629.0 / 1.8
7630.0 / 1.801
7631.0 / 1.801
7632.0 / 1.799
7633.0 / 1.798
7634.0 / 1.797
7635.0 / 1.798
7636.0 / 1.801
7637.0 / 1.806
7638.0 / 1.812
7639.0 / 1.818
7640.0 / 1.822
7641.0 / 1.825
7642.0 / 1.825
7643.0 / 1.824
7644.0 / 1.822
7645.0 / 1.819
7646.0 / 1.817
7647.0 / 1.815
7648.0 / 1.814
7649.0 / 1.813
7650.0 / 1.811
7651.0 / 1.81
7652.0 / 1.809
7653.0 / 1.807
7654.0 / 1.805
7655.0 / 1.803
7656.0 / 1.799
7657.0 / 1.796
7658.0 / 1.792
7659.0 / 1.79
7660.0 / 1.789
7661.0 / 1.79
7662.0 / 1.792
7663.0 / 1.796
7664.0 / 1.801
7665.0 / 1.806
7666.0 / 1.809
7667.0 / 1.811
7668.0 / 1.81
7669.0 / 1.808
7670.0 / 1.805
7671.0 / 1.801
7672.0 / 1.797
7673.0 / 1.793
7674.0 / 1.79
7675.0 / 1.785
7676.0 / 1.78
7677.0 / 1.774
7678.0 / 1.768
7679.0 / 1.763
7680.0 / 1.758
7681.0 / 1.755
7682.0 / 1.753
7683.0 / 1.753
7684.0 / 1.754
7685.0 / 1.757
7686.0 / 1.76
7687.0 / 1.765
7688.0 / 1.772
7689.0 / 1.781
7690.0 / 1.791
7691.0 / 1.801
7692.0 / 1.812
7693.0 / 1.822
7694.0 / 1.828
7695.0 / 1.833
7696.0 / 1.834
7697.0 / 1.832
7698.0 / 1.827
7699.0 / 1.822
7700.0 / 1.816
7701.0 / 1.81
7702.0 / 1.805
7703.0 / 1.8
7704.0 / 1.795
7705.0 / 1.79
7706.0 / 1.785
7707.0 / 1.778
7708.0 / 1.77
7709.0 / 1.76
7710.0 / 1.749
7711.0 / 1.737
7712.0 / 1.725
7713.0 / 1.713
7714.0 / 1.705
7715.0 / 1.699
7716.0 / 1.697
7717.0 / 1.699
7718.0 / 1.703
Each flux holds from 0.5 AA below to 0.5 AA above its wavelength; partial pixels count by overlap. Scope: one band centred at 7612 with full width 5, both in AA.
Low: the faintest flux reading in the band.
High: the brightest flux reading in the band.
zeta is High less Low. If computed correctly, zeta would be 0.08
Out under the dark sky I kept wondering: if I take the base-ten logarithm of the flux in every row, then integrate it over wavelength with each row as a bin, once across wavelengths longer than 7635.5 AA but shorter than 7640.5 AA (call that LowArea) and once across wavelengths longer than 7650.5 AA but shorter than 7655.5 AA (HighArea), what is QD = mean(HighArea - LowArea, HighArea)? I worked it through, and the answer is 0.64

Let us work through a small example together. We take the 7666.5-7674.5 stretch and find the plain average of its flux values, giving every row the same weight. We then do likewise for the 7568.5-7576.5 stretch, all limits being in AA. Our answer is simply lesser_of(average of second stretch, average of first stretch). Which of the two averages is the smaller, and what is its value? 1.80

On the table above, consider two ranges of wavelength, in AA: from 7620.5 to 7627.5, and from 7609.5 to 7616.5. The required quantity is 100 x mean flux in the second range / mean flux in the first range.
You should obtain 93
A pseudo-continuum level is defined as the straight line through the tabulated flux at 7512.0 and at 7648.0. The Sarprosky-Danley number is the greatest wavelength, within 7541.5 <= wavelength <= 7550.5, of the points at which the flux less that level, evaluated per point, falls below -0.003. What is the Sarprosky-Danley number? 7550.0 AA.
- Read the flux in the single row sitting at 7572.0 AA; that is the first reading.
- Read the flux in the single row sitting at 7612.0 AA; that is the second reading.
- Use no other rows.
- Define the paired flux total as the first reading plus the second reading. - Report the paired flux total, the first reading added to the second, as 3.52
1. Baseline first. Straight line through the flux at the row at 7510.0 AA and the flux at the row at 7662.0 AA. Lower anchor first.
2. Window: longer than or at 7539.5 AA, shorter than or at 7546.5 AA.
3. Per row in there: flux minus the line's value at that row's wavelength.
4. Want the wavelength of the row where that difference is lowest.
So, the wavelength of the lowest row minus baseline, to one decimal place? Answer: 7542.0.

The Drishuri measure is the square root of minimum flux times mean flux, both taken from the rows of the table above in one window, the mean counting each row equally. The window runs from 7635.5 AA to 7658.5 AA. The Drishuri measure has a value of 1.80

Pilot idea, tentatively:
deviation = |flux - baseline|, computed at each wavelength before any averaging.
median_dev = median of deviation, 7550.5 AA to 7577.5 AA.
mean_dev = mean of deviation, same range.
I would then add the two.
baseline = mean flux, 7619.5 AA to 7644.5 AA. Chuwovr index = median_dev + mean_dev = 0.159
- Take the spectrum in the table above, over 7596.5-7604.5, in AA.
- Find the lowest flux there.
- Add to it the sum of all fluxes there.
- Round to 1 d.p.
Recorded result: 15.8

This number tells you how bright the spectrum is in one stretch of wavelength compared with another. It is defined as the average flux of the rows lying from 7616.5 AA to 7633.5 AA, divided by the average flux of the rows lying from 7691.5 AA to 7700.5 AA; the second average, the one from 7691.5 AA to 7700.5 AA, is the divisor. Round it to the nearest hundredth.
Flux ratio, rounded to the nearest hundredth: 0.97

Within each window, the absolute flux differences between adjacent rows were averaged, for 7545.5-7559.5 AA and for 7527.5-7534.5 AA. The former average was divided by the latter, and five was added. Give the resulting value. 6.6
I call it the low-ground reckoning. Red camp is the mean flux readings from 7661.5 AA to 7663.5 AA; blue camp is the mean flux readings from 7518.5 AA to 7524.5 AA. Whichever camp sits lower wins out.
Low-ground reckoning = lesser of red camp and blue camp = 1.79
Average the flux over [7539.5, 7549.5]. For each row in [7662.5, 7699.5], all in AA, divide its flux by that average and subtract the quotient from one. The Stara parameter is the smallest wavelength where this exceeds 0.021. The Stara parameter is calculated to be 7663.0 AA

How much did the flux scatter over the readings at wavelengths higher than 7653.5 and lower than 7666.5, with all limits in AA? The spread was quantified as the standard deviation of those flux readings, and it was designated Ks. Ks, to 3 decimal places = 0.007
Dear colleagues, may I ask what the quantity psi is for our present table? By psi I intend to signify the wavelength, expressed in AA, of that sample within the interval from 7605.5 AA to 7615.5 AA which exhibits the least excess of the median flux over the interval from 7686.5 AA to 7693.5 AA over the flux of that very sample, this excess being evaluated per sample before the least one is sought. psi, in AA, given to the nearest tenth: 7615.0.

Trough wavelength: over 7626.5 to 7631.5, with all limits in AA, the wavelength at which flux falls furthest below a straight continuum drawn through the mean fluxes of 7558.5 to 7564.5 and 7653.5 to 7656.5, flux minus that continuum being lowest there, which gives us 7627.0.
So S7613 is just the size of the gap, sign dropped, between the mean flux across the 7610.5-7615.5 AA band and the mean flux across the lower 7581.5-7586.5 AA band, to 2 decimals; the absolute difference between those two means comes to 0.17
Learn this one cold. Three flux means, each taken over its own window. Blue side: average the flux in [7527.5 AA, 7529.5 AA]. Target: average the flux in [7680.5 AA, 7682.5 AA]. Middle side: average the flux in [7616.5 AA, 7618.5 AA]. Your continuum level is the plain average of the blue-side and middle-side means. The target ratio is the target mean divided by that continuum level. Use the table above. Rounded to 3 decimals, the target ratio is 0.962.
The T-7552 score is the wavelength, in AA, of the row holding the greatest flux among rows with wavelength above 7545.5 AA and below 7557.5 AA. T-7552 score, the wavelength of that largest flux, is 7550.0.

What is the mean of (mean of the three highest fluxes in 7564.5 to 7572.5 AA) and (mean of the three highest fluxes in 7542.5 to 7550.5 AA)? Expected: 1.90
